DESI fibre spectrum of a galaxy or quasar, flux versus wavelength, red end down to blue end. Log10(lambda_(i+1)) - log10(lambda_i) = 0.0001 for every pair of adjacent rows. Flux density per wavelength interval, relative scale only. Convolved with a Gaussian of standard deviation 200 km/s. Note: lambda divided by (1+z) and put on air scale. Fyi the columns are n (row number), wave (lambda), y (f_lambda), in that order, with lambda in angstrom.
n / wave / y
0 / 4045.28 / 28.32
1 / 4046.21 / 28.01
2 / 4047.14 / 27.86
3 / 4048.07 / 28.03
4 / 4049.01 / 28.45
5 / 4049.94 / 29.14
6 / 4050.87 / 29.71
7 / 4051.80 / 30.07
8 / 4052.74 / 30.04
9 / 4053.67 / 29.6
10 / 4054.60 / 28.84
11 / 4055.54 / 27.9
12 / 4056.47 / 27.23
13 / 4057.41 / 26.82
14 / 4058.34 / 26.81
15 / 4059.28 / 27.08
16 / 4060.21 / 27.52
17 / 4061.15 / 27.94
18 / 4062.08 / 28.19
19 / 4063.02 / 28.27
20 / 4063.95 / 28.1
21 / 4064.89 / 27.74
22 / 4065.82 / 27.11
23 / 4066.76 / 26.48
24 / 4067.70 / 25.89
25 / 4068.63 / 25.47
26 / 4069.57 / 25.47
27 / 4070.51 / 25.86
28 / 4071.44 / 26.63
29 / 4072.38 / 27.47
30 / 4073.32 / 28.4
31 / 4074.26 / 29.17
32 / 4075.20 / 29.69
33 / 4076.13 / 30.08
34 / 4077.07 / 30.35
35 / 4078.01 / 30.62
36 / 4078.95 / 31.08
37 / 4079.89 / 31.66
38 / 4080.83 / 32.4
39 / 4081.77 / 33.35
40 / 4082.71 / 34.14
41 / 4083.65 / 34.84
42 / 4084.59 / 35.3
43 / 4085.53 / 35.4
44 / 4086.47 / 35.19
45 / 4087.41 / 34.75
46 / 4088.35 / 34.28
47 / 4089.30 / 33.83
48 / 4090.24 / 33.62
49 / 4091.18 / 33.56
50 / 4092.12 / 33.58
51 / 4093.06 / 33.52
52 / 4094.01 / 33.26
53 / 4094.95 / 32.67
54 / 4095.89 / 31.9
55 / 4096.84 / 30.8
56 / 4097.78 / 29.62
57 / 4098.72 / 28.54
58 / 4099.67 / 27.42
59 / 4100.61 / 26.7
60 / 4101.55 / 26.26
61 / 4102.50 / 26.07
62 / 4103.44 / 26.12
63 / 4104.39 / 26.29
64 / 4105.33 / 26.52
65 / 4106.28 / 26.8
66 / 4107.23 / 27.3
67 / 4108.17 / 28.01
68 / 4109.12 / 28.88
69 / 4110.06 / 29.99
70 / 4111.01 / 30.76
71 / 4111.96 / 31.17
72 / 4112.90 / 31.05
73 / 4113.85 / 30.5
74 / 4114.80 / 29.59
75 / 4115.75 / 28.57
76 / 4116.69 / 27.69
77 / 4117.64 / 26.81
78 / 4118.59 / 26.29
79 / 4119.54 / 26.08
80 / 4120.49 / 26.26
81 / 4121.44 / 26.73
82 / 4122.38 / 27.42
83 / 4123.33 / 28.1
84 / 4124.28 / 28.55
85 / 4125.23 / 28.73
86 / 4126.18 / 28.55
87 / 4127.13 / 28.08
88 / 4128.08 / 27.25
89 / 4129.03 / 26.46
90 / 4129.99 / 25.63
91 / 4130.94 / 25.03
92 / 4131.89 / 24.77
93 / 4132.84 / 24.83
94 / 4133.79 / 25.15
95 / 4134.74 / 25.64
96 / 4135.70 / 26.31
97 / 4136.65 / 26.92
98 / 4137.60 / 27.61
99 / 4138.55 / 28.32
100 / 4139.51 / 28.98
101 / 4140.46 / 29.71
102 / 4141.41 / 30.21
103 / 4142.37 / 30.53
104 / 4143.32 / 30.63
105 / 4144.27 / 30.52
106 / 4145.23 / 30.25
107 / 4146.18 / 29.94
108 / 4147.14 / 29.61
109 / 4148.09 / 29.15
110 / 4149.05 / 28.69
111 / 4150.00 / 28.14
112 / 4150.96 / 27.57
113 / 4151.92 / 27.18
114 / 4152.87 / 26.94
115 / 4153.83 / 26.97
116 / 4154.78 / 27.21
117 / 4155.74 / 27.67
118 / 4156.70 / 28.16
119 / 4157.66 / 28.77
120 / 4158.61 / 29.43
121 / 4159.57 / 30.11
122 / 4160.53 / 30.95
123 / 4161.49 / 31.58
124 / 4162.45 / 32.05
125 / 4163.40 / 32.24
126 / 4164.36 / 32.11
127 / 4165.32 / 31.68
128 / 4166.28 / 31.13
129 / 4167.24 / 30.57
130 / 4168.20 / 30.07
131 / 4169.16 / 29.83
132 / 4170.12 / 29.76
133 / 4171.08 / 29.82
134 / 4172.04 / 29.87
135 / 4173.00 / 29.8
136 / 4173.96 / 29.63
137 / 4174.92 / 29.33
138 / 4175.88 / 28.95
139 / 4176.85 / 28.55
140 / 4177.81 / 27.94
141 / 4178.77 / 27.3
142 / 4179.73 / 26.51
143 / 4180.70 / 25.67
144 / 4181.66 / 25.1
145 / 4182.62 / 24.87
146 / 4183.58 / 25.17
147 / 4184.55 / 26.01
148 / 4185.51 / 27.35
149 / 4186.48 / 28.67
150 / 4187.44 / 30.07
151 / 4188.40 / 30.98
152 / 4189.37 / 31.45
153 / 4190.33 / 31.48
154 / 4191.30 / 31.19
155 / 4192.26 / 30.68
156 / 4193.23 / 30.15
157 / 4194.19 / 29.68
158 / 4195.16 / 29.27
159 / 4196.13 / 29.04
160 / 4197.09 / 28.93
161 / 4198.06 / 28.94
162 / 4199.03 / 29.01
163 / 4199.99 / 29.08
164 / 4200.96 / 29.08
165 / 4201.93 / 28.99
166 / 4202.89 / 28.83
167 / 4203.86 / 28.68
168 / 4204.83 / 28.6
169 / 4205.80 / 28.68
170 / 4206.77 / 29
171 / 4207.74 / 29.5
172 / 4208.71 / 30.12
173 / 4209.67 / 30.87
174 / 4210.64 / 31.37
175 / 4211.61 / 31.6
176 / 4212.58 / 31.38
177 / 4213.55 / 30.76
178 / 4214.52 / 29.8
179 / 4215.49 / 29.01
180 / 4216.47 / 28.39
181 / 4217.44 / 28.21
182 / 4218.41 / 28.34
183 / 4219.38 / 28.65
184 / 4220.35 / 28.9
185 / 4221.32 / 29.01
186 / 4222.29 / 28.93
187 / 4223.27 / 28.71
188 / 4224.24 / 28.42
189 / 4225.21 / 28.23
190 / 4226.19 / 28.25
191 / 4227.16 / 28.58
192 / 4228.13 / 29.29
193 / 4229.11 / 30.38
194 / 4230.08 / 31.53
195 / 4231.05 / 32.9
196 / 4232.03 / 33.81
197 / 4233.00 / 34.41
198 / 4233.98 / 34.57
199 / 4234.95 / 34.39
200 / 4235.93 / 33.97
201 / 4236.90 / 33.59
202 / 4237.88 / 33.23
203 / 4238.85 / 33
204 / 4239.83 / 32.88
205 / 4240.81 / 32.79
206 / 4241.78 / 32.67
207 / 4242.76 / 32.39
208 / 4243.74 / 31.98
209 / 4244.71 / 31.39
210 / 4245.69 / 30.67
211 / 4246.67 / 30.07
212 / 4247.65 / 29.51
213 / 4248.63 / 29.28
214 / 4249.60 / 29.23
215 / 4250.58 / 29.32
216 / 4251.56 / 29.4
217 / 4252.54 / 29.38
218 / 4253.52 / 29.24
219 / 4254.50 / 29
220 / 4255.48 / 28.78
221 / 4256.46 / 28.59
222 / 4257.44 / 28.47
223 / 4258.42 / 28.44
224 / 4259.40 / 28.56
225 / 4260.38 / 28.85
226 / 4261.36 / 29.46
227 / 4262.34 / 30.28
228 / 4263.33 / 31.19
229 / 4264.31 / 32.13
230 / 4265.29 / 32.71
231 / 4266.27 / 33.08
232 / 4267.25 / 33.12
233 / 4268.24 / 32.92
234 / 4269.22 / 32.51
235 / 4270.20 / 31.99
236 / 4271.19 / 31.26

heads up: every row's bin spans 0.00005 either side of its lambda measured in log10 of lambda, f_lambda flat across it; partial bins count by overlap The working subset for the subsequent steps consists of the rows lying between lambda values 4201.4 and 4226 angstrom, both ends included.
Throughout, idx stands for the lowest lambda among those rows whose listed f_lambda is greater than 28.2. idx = 4201.93 angstrom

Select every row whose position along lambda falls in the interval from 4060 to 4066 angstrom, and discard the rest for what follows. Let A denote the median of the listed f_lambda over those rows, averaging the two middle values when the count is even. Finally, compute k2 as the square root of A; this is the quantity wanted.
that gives 5.29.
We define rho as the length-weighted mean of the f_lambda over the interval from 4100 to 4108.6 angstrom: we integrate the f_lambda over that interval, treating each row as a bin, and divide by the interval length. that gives 26.7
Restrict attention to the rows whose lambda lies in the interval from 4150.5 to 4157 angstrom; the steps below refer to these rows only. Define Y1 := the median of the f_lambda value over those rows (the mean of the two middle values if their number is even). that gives 27.2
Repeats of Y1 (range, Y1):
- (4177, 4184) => 25.7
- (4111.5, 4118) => 29.6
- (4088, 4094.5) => 33.6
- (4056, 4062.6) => 27.2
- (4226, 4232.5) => 30.4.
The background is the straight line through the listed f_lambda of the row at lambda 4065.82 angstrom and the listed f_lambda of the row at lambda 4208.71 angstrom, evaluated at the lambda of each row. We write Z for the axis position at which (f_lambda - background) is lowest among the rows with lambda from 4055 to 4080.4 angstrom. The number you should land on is 4069.57 angstrom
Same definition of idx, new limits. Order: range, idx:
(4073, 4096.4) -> 4073.32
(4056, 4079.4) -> 4063.02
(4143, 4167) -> 4143.32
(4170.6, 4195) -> 4171.08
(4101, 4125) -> 4109.12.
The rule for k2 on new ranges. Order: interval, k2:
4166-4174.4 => 5.46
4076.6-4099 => 5.78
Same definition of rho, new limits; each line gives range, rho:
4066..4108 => 30.2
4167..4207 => 28.9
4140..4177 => 29.6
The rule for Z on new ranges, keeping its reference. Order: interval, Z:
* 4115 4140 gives 4131.89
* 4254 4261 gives 4258.42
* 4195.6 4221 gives 4217.44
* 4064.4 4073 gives 4069.57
